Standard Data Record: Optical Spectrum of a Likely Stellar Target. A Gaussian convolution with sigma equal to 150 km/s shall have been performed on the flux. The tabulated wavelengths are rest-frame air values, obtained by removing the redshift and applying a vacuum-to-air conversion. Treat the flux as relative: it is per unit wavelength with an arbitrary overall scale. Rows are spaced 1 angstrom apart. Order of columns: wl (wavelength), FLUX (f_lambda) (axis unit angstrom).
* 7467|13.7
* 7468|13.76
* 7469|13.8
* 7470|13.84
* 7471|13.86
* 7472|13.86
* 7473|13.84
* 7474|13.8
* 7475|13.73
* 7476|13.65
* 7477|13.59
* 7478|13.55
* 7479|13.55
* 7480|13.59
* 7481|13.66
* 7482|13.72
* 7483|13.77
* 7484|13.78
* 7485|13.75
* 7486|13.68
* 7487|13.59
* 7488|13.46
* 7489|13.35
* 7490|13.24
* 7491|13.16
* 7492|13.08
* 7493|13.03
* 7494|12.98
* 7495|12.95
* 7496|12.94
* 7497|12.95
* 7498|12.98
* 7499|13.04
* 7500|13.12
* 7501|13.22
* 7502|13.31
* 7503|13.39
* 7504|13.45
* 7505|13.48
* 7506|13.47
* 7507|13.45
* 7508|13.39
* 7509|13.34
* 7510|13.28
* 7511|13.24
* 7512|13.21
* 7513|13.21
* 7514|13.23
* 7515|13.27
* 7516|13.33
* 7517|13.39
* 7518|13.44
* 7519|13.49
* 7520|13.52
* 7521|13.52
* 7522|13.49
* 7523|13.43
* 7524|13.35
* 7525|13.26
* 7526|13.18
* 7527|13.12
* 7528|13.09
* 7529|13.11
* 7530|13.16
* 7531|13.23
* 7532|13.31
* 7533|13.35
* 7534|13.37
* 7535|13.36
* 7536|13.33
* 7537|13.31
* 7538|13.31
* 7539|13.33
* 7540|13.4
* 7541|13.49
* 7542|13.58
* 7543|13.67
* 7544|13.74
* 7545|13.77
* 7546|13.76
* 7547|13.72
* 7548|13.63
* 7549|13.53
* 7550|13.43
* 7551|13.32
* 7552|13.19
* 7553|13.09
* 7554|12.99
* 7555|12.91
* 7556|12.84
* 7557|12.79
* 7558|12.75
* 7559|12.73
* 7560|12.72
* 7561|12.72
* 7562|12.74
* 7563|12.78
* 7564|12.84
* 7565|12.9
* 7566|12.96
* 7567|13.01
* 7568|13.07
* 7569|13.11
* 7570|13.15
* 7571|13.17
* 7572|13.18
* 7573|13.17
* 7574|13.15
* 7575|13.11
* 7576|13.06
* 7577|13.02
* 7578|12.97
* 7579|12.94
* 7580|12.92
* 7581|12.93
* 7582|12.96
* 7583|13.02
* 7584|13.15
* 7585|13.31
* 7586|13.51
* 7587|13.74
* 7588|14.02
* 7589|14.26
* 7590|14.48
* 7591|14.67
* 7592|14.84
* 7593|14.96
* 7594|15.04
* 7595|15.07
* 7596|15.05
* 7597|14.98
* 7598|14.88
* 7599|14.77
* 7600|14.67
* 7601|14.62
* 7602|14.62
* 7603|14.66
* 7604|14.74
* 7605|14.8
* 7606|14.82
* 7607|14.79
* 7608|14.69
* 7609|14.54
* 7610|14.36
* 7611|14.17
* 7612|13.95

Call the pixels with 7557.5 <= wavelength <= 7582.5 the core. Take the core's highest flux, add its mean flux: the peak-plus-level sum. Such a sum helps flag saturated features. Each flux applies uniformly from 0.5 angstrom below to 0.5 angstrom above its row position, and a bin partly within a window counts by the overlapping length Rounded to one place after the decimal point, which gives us 26.1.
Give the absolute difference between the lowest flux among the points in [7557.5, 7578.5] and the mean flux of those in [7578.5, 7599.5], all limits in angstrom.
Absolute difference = 1.4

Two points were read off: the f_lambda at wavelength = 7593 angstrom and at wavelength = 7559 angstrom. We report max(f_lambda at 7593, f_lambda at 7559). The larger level 15.0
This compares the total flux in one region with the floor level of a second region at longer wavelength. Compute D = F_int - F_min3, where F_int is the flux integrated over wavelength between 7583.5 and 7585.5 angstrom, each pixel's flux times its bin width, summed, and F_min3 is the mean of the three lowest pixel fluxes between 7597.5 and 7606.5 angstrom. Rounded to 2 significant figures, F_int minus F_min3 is 12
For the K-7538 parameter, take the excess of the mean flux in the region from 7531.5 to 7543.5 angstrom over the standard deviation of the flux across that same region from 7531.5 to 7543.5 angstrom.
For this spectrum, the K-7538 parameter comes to 13.3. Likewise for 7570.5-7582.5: 12.9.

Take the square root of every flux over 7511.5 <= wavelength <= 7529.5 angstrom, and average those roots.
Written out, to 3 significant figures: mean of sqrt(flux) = 3.65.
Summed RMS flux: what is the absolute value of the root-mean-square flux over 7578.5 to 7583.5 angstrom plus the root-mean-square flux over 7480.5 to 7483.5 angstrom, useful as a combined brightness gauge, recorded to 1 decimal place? 26.7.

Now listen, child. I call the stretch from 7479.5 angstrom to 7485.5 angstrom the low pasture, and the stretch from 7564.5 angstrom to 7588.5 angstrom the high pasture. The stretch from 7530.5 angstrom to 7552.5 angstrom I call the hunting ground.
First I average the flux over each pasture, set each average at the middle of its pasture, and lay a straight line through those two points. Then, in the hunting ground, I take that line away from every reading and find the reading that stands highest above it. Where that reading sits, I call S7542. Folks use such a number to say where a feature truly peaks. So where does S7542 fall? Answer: 7545 angstrom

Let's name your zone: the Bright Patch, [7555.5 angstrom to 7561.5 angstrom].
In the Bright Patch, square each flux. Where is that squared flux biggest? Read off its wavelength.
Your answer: 7556 angstrom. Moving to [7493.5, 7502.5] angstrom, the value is 7502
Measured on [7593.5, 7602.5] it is 7595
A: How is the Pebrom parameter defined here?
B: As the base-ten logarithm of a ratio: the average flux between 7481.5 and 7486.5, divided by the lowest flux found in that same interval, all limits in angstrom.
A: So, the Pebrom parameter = 0.0019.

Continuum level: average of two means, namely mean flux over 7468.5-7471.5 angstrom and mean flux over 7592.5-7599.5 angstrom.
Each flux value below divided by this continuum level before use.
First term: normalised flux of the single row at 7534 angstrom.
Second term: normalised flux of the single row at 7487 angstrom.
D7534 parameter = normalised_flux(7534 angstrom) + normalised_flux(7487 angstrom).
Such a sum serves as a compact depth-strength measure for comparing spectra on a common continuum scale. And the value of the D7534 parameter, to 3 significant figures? 1.87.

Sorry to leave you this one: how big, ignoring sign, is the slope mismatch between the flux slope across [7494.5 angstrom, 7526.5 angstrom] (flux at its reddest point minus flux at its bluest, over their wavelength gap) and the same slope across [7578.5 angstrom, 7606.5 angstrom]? 0.062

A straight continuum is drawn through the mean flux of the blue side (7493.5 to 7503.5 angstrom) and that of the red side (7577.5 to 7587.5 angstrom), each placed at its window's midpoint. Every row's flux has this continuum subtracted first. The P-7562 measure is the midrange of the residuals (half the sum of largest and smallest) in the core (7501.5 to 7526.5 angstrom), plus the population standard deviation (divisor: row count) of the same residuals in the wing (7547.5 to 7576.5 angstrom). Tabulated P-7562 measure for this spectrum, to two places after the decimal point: 0.49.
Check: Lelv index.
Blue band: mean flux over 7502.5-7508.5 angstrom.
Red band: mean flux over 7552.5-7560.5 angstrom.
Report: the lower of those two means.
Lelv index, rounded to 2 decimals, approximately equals 12.85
